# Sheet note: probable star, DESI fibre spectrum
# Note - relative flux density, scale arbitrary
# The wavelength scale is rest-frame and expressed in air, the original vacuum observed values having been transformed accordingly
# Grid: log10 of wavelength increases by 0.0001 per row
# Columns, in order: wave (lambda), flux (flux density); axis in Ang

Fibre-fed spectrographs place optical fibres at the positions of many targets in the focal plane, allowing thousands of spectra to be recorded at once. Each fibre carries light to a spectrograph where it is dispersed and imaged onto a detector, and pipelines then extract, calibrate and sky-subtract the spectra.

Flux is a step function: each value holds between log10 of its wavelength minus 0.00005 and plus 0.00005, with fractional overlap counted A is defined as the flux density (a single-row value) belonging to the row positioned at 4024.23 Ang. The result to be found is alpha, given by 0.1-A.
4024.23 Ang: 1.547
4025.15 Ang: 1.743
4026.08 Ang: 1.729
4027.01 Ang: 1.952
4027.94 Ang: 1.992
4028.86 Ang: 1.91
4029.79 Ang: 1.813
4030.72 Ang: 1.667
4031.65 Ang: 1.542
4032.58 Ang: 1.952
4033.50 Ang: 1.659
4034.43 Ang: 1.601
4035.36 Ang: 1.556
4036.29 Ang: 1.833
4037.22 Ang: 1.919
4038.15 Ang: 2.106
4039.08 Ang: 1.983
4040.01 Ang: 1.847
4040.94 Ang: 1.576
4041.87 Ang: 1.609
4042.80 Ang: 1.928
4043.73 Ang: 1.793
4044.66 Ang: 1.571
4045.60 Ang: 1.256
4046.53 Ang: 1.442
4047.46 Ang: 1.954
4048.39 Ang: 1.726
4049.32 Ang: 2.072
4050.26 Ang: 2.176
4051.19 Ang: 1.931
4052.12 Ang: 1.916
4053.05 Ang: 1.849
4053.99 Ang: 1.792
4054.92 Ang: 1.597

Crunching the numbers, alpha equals -1.45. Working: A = 1.547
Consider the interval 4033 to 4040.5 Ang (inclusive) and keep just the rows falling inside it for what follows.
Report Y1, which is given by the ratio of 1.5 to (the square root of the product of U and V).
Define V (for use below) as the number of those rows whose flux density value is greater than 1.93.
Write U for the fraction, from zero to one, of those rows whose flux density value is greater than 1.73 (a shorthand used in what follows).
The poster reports 1.3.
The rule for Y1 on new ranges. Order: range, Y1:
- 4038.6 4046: 2.1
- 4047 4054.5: 0.8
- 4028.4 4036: 2.4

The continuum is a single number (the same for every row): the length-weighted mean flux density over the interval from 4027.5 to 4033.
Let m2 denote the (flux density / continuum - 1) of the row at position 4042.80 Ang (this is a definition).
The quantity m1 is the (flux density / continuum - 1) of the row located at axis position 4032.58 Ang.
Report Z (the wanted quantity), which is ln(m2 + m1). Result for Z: -1.9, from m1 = 0.078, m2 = 0.06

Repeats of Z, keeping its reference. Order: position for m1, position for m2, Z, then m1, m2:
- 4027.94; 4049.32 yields -1.4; 0.100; 0.14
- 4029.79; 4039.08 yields -2.3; 0.001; 0.10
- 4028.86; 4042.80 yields -2.1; 0.055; 0.06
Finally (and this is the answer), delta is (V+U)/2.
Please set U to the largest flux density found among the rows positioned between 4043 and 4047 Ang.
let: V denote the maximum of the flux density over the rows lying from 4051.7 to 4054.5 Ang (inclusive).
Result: 1.85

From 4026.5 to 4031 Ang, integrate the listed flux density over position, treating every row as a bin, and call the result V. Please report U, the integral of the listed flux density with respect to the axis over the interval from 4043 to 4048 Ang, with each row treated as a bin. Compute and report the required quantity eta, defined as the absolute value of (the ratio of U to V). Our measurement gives 0.96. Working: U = 8.1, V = 8.4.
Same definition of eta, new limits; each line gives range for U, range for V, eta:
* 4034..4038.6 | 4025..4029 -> 1.11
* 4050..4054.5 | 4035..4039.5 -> 1.02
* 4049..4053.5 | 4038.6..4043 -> 1.14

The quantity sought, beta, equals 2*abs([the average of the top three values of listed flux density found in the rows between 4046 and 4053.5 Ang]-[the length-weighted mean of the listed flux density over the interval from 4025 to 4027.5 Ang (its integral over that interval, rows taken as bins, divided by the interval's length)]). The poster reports 0.5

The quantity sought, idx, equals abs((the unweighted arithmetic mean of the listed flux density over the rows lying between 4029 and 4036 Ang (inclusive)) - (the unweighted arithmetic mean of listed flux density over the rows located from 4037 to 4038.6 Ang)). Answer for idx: 0.33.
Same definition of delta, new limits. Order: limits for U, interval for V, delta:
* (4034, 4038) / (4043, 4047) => 1.86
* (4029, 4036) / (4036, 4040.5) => 2.03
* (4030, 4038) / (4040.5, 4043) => 1.94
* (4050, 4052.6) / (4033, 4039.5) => 2.14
